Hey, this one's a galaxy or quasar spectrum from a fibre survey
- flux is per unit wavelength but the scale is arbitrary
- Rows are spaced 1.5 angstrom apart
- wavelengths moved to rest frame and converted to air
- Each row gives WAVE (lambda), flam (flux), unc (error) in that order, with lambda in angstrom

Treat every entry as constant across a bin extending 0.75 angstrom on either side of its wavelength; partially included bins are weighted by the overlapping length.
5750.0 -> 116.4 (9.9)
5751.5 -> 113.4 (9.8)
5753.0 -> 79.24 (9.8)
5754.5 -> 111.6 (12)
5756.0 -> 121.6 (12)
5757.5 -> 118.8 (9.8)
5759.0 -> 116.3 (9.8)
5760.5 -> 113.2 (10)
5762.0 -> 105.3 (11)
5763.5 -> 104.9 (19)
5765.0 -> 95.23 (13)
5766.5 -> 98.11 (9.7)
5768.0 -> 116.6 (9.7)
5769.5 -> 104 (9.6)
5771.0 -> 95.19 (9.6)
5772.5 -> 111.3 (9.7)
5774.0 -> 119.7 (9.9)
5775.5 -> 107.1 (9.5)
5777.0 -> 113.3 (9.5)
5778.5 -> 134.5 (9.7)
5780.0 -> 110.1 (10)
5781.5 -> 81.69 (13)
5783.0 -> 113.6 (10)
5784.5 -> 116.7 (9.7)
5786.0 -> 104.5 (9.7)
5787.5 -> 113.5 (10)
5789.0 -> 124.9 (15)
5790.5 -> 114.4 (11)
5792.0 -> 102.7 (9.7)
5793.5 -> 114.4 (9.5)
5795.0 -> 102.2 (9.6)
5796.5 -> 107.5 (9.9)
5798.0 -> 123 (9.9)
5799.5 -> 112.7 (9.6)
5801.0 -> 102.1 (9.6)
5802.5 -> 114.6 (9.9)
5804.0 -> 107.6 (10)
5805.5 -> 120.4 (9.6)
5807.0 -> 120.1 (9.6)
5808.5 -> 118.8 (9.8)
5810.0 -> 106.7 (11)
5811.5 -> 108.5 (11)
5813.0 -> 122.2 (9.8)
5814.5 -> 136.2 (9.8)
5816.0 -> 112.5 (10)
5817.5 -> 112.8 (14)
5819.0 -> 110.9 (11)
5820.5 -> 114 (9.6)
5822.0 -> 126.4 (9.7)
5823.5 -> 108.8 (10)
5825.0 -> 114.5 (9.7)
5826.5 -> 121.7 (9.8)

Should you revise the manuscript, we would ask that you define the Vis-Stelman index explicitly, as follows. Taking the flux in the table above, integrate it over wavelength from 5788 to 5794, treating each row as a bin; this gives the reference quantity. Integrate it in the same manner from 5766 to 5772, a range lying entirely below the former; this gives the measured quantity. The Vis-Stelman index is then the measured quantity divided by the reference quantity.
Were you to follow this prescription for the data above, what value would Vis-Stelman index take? 0.91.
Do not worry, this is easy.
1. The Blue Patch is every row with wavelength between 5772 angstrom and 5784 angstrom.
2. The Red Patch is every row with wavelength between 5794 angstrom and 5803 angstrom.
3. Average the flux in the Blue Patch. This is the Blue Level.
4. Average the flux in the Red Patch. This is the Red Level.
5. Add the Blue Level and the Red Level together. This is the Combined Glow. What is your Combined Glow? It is 222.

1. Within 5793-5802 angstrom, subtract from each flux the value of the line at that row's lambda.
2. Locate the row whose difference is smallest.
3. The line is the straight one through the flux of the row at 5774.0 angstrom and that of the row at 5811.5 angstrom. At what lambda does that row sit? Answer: 5795.0 angstrom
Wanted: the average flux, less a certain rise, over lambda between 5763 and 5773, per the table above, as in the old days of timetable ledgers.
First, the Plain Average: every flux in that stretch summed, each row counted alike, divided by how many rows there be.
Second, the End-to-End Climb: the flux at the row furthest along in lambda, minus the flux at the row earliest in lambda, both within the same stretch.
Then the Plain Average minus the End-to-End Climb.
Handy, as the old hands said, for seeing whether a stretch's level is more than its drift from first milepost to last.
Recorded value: 97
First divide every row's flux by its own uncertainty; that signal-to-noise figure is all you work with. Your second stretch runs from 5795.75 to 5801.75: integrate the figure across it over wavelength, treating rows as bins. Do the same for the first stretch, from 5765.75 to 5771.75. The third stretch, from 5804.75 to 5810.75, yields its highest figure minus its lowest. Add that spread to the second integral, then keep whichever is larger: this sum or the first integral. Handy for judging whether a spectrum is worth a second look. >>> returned 71.3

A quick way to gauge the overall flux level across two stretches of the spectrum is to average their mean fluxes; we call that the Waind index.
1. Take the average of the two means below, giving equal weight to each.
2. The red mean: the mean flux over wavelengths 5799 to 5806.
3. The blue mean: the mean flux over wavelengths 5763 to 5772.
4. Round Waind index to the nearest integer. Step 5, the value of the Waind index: 107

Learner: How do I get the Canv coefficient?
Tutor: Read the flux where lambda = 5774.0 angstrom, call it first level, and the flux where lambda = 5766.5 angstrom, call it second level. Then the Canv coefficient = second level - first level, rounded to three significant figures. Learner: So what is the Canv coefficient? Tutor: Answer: -21.6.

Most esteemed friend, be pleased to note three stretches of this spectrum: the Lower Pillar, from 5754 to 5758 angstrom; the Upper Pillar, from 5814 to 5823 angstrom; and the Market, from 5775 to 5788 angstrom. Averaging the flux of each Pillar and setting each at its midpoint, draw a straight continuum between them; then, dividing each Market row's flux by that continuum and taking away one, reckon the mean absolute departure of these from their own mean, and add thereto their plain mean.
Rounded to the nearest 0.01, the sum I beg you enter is 0.01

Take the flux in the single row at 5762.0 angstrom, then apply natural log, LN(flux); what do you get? 4.66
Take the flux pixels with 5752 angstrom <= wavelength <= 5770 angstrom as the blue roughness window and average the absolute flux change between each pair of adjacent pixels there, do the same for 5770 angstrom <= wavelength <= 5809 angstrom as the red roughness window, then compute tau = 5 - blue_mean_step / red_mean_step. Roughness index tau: 4.2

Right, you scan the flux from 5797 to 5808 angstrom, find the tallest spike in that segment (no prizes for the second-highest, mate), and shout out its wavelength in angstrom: 5798.0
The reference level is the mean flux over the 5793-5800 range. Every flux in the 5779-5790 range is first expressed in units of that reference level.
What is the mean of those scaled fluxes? 0.98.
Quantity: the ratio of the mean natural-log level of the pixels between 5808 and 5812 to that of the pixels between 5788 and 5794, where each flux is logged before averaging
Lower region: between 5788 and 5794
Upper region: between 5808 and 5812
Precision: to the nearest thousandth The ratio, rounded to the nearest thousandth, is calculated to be 0.995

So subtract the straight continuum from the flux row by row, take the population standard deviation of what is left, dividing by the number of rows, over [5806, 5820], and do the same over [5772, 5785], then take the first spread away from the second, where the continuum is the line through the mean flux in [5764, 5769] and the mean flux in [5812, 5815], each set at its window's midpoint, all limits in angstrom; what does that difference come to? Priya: 4.6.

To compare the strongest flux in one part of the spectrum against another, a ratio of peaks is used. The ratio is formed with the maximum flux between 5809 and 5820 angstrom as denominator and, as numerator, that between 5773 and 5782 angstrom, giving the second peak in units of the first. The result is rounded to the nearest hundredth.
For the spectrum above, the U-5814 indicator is 0.99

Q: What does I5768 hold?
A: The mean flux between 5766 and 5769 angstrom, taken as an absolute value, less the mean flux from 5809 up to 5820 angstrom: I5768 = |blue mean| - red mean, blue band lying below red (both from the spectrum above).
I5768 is -8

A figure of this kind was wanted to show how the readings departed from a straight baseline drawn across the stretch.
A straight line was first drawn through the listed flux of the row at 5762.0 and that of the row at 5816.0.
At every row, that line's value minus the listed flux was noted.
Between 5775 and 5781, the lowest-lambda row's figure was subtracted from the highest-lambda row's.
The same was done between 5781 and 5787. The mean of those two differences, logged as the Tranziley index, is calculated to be -12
